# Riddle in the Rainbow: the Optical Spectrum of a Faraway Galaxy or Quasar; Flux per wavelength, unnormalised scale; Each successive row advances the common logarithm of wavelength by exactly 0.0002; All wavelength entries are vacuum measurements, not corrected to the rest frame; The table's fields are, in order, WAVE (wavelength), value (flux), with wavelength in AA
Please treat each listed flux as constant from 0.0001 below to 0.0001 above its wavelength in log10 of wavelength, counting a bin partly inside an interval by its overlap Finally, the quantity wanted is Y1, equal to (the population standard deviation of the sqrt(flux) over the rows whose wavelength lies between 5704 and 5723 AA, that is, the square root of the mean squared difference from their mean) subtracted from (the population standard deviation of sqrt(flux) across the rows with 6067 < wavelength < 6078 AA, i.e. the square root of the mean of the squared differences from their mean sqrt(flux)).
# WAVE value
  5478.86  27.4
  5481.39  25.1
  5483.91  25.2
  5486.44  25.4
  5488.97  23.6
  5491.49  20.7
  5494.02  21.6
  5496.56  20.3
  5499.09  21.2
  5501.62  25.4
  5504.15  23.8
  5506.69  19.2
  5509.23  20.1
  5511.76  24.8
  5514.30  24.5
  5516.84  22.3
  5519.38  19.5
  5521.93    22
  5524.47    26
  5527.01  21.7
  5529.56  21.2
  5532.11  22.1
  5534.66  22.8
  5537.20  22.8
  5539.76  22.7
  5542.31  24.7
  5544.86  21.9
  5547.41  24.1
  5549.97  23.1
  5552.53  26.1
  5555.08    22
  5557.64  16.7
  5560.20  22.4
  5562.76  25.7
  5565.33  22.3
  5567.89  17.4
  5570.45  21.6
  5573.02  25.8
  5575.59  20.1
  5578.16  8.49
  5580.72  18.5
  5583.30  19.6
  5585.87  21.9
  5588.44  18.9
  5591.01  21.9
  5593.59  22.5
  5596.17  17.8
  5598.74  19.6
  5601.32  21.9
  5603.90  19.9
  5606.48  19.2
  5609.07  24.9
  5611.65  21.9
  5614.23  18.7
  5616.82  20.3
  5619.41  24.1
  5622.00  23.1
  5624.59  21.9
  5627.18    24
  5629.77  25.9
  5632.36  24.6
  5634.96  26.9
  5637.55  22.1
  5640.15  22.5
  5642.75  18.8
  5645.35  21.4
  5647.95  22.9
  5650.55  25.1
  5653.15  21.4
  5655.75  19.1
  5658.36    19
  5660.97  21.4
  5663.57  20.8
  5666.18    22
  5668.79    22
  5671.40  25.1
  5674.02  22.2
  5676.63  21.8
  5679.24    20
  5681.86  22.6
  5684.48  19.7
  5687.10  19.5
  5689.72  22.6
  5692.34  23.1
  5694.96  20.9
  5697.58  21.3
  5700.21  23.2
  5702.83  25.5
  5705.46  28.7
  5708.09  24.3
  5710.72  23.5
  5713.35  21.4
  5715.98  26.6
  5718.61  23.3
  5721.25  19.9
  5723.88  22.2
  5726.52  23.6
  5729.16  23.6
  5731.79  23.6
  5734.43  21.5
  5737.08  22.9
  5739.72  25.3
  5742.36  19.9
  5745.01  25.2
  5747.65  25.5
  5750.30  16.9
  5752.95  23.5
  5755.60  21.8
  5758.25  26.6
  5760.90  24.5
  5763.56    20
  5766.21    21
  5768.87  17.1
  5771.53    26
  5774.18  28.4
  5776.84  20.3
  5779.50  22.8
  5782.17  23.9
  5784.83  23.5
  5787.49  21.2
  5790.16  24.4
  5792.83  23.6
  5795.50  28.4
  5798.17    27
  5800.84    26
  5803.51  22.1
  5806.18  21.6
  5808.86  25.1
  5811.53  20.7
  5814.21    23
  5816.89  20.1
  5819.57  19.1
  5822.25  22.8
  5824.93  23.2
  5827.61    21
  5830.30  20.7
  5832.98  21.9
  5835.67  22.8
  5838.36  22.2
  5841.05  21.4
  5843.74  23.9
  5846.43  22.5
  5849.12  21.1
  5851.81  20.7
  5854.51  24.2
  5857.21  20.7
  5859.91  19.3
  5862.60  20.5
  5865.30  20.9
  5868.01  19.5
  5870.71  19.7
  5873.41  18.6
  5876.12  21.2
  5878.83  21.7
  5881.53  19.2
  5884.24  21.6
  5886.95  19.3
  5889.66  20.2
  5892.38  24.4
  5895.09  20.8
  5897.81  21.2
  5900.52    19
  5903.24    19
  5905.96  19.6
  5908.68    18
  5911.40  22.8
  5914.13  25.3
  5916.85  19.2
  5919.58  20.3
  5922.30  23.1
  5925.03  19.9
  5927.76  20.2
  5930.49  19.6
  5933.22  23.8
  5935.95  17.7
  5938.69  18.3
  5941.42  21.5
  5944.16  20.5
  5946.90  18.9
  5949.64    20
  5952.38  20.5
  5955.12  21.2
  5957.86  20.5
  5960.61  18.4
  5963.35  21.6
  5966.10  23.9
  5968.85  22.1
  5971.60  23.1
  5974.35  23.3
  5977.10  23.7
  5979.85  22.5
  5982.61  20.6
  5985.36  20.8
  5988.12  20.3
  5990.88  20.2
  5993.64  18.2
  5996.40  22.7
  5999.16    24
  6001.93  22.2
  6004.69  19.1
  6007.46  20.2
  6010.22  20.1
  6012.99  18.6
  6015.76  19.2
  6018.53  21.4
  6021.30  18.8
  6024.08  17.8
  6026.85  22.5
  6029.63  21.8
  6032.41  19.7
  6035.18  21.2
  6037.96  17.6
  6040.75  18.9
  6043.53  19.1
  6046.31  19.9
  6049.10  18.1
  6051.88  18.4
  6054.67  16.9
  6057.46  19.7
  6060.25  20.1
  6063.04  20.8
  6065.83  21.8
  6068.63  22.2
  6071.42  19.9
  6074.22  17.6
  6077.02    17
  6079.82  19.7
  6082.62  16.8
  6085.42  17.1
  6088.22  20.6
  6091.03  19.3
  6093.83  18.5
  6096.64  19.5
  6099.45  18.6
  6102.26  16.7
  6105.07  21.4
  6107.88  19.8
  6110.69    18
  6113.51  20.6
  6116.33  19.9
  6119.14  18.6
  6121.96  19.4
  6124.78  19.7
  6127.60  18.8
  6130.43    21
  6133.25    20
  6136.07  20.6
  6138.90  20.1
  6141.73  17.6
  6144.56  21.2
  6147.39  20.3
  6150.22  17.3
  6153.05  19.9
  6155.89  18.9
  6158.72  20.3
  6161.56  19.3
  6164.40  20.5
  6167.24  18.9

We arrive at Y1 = -0.05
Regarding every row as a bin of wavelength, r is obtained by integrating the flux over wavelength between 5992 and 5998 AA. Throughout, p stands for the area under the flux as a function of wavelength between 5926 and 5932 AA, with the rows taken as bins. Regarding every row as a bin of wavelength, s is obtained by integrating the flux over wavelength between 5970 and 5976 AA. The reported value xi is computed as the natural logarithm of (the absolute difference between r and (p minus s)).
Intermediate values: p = 120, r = 123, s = 139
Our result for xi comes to 4.96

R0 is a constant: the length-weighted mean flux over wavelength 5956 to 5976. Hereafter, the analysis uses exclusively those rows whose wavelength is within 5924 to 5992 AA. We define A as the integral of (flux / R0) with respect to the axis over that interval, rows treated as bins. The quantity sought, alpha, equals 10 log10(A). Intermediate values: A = 65.1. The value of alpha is 18.14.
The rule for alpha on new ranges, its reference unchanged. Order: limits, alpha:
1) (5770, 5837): 18.51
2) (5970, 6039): 18.17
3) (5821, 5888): 18.13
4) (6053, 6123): 17.89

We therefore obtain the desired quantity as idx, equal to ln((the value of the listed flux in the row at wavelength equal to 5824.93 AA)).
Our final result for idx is 3.14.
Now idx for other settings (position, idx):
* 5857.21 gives 3.03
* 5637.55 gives 3.10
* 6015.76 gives 2.95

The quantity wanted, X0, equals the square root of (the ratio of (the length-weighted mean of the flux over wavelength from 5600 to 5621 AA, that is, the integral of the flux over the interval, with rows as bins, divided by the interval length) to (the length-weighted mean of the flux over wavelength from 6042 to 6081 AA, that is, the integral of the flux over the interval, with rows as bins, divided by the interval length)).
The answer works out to 1.05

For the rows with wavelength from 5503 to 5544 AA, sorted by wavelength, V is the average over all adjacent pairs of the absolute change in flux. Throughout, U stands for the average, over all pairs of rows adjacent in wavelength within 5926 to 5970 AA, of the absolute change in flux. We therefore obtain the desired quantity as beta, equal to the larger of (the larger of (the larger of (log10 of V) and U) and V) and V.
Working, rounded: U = 1.98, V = 2.03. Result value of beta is 2.03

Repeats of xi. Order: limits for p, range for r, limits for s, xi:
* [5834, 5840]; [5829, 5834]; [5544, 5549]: 4.47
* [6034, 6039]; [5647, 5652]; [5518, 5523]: 4.84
